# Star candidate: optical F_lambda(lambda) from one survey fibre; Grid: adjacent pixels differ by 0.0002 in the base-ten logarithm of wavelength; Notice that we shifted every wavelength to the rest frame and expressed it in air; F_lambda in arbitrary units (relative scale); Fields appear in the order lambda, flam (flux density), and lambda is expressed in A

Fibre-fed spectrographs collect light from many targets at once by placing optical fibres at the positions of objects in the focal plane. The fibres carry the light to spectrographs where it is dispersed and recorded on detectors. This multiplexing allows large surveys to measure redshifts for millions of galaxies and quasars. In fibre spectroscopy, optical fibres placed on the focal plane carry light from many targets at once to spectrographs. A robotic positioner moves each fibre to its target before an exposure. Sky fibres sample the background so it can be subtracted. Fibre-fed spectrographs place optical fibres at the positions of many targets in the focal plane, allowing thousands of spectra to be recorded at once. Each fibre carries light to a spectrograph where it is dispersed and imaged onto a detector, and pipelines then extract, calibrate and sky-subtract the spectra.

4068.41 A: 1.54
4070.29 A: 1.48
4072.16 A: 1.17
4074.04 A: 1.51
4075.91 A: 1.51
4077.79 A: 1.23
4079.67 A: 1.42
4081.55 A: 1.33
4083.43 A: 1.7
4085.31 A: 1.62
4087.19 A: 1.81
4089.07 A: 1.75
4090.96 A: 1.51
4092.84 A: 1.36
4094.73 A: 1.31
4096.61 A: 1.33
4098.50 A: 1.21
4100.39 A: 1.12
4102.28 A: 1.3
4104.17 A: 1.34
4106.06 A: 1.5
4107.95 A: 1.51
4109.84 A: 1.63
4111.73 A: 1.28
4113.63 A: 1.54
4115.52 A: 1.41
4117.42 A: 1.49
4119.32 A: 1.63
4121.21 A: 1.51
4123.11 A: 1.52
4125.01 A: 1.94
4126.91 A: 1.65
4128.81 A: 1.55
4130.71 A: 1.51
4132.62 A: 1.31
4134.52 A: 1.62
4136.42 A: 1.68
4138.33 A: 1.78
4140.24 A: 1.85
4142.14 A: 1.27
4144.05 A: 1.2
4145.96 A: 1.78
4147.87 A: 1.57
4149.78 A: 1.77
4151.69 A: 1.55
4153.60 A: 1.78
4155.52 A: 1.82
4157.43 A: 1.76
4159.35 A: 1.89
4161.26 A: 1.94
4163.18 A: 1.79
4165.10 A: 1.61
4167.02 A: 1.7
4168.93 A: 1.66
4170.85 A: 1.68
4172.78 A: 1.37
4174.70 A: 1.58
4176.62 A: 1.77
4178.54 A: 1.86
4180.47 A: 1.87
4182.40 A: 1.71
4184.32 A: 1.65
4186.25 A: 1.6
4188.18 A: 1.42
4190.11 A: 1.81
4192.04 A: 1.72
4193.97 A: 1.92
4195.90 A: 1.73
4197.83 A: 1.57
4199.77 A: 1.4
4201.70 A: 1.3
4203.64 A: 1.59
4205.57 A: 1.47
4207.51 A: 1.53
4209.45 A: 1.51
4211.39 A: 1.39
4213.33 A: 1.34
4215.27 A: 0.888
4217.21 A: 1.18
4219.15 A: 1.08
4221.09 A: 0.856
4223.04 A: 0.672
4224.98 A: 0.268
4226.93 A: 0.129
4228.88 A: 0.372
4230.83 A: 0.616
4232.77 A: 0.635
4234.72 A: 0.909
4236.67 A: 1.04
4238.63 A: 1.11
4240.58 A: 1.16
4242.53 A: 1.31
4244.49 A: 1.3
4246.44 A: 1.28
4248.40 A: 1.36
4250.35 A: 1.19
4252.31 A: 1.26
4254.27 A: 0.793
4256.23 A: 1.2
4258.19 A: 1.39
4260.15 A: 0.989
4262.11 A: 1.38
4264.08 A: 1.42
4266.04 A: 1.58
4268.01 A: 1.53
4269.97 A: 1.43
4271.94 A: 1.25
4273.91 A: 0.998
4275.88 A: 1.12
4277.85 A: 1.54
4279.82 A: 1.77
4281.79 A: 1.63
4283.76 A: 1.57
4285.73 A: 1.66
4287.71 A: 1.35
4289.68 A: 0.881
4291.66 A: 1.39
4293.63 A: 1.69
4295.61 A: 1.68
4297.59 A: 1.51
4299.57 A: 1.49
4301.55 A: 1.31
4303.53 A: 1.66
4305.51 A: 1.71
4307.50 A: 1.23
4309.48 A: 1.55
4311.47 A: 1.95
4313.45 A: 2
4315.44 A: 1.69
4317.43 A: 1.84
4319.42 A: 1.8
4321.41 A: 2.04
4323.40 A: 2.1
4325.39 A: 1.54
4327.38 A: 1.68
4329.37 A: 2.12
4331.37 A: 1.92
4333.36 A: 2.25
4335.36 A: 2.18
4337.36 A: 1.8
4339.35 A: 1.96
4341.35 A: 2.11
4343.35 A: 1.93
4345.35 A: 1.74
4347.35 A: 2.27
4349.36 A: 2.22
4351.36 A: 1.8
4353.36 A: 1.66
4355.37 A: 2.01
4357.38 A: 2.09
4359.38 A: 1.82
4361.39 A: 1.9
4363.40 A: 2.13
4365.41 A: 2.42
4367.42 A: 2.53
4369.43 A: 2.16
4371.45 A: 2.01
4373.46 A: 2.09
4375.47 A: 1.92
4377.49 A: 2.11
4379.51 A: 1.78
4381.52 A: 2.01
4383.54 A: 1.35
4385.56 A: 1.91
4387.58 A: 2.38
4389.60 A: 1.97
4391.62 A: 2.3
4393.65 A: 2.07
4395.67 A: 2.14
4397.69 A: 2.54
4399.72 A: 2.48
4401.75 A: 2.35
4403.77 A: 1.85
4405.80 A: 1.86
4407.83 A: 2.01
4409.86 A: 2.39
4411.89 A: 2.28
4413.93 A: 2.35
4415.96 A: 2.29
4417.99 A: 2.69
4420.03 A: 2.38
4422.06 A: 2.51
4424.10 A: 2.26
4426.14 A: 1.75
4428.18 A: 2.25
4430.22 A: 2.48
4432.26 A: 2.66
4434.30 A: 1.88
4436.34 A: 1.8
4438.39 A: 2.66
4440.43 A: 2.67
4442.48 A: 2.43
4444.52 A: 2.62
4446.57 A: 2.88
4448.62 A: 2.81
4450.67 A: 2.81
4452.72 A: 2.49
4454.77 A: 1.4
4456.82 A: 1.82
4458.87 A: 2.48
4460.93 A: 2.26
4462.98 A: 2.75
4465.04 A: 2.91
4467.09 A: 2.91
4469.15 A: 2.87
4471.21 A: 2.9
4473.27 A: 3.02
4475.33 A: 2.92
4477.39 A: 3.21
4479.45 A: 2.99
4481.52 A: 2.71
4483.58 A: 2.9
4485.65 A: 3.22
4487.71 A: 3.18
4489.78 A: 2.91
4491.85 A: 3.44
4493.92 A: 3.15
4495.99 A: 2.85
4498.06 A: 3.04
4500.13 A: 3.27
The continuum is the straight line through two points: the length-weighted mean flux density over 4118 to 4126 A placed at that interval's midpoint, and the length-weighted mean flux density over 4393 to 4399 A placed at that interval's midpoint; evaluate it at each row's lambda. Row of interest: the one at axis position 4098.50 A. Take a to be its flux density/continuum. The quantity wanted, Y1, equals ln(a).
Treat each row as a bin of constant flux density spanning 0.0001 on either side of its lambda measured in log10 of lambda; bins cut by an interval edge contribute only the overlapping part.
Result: -0.3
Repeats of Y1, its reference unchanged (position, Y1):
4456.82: -0.3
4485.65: 0.3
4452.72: 0.0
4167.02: 0.0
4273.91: -0.7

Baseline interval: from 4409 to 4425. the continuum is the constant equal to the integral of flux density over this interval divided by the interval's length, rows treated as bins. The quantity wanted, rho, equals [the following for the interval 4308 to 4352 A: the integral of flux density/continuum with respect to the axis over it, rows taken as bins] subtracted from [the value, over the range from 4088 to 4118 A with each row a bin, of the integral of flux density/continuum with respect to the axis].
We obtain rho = -18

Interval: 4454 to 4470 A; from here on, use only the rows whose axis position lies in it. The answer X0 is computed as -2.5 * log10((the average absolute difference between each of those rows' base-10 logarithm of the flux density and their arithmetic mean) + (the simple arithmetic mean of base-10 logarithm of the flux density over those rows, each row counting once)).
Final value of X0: 0.84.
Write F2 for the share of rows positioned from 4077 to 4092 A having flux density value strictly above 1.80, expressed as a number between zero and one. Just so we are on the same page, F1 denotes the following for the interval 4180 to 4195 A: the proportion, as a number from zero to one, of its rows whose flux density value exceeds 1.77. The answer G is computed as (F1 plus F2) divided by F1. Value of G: 1.33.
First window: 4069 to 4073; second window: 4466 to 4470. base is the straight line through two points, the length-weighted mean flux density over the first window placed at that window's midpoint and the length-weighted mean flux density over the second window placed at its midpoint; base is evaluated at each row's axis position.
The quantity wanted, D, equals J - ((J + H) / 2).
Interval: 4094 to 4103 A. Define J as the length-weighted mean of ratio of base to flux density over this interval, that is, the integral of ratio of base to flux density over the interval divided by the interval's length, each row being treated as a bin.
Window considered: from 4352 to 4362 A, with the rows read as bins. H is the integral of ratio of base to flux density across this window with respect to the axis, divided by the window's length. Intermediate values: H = 1.31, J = 1.2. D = -0.07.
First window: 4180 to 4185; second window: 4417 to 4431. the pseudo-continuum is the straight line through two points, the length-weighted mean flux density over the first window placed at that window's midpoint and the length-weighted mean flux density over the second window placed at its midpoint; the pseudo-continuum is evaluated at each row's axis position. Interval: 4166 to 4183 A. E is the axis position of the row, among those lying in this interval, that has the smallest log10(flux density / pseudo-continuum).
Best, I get 4172.78 A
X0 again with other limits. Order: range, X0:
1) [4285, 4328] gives 1.44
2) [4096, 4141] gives 1.65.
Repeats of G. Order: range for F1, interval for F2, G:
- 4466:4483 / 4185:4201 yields 1.25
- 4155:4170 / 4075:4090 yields 1.25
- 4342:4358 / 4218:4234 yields 1.00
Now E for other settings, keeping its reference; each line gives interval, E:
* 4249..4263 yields 4254.27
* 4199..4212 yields 4201.70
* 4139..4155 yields 4144.05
